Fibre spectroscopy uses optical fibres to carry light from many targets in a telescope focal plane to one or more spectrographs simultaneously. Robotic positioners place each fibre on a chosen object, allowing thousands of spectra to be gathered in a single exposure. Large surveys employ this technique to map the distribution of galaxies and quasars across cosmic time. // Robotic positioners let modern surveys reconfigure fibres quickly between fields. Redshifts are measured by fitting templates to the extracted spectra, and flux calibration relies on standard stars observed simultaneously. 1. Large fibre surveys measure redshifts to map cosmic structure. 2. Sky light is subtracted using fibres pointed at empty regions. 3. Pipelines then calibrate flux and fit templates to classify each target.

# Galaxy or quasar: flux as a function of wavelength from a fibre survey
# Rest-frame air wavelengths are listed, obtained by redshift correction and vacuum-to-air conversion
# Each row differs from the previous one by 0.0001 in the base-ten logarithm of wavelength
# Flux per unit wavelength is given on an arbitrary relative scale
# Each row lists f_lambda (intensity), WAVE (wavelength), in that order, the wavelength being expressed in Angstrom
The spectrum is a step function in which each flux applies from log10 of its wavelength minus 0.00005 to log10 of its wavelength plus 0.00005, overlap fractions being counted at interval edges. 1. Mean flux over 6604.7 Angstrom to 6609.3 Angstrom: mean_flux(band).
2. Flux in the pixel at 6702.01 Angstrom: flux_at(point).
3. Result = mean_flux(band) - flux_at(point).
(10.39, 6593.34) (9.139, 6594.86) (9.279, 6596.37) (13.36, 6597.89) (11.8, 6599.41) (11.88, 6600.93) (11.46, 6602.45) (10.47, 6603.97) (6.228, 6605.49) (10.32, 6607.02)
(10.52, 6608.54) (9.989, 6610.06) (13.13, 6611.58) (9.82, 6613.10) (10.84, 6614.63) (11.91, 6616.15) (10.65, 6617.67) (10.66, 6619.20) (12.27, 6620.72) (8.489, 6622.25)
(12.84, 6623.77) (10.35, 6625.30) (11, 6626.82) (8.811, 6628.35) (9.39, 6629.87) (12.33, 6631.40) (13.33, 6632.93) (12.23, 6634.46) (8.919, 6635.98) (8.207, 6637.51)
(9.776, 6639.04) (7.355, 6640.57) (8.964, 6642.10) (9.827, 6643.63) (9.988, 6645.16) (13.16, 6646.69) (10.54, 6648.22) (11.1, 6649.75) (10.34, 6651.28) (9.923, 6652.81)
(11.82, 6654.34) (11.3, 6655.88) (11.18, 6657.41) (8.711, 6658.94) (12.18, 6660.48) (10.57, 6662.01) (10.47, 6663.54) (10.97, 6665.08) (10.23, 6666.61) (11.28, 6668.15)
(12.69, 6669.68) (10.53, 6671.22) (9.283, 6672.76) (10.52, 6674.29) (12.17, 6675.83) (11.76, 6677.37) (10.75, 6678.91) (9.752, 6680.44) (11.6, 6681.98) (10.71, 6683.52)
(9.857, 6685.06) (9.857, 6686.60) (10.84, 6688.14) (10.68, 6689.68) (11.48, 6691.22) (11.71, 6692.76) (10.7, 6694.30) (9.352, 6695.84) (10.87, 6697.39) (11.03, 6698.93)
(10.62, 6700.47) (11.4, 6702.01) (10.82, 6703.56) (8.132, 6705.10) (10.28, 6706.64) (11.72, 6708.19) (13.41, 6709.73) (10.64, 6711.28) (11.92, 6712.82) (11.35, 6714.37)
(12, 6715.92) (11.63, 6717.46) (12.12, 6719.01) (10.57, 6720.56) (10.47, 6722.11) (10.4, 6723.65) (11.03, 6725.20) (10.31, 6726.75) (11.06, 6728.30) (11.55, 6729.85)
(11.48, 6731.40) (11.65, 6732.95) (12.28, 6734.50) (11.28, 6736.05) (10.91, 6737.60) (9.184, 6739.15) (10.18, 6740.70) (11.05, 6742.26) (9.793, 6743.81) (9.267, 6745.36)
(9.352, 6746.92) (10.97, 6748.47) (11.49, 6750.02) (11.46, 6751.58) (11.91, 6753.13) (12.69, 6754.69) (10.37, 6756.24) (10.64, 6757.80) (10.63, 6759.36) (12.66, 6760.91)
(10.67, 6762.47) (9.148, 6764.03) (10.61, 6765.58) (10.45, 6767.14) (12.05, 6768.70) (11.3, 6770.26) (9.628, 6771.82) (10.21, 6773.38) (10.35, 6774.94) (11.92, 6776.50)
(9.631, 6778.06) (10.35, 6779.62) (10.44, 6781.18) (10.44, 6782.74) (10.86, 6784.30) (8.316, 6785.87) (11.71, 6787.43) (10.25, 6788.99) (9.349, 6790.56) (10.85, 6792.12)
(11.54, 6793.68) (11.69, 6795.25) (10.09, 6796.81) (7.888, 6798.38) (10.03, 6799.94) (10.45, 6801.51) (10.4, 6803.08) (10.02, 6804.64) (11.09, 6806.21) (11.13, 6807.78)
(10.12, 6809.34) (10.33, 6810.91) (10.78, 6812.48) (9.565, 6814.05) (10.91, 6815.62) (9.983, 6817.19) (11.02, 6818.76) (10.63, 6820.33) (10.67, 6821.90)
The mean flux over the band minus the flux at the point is -2.4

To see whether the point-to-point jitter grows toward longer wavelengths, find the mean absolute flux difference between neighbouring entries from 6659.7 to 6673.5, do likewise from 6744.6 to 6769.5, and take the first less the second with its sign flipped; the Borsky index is -0.1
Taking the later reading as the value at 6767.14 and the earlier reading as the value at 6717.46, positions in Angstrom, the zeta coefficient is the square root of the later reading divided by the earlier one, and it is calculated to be 0.95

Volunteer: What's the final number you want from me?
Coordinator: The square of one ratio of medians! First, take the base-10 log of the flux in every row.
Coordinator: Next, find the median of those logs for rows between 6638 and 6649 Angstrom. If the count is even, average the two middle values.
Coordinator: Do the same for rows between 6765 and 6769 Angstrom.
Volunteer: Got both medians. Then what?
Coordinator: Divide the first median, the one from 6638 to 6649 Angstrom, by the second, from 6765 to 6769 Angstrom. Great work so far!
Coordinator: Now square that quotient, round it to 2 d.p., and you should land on 0.94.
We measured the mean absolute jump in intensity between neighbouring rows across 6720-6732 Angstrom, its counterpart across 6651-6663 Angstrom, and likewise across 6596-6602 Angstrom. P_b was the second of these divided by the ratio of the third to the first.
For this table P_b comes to 0.32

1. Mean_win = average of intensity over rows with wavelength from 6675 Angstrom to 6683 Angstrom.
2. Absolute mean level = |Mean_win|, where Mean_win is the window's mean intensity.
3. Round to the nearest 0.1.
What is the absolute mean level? 11.2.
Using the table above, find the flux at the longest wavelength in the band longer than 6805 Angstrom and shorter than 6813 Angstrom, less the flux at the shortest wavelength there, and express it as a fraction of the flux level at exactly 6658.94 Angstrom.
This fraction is -0.04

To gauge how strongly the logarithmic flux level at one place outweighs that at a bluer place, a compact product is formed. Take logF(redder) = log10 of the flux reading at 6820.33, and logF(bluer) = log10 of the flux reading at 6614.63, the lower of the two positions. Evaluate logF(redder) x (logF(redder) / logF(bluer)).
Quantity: 1.02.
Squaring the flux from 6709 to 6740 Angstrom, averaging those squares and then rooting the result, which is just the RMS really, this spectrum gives 11.3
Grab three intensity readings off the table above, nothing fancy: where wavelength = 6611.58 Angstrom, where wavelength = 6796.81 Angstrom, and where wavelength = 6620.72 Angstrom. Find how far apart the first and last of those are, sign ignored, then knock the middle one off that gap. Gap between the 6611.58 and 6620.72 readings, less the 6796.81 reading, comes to -9.2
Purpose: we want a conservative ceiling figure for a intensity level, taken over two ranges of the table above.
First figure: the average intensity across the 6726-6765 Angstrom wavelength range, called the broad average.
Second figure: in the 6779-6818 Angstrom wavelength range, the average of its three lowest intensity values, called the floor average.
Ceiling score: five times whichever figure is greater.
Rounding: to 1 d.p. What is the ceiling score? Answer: 54.4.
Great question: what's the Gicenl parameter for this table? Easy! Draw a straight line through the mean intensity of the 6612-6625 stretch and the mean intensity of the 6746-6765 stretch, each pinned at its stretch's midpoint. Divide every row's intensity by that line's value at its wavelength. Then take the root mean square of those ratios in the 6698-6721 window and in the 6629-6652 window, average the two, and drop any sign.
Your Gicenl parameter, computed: 0.99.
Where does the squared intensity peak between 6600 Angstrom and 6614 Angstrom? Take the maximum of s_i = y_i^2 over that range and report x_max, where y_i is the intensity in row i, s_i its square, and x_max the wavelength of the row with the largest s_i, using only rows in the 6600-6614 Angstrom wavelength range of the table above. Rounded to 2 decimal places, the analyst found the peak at 6611.58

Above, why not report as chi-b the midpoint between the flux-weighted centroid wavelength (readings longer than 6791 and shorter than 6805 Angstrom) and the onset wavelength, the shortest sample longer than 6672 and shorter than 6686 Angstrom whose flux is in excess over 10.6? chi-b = 6737.0 Angstrom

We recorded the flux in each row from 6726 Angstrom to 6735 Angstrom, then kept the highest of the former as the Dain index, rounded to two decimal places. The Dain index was 12.28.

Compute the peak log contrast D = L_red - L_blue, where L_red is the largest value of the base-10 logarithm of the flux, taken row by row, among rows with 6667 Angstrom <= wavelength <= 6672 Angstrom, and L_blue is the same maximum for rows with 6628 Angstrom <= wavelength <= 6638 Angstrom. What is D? -0.021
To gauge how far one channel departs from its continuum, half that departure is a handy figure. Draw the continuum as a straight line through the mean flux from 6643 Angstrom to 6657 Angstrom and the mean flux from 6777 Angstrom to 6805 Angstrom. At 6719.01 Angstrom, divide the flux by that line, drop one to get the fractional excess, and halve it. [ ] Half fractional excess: 0.07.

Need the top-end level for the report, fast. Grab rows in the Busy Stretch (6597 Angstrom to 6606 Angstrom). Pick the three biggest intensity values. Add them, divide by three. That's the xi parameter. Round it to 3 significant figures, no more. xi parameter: 12.3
